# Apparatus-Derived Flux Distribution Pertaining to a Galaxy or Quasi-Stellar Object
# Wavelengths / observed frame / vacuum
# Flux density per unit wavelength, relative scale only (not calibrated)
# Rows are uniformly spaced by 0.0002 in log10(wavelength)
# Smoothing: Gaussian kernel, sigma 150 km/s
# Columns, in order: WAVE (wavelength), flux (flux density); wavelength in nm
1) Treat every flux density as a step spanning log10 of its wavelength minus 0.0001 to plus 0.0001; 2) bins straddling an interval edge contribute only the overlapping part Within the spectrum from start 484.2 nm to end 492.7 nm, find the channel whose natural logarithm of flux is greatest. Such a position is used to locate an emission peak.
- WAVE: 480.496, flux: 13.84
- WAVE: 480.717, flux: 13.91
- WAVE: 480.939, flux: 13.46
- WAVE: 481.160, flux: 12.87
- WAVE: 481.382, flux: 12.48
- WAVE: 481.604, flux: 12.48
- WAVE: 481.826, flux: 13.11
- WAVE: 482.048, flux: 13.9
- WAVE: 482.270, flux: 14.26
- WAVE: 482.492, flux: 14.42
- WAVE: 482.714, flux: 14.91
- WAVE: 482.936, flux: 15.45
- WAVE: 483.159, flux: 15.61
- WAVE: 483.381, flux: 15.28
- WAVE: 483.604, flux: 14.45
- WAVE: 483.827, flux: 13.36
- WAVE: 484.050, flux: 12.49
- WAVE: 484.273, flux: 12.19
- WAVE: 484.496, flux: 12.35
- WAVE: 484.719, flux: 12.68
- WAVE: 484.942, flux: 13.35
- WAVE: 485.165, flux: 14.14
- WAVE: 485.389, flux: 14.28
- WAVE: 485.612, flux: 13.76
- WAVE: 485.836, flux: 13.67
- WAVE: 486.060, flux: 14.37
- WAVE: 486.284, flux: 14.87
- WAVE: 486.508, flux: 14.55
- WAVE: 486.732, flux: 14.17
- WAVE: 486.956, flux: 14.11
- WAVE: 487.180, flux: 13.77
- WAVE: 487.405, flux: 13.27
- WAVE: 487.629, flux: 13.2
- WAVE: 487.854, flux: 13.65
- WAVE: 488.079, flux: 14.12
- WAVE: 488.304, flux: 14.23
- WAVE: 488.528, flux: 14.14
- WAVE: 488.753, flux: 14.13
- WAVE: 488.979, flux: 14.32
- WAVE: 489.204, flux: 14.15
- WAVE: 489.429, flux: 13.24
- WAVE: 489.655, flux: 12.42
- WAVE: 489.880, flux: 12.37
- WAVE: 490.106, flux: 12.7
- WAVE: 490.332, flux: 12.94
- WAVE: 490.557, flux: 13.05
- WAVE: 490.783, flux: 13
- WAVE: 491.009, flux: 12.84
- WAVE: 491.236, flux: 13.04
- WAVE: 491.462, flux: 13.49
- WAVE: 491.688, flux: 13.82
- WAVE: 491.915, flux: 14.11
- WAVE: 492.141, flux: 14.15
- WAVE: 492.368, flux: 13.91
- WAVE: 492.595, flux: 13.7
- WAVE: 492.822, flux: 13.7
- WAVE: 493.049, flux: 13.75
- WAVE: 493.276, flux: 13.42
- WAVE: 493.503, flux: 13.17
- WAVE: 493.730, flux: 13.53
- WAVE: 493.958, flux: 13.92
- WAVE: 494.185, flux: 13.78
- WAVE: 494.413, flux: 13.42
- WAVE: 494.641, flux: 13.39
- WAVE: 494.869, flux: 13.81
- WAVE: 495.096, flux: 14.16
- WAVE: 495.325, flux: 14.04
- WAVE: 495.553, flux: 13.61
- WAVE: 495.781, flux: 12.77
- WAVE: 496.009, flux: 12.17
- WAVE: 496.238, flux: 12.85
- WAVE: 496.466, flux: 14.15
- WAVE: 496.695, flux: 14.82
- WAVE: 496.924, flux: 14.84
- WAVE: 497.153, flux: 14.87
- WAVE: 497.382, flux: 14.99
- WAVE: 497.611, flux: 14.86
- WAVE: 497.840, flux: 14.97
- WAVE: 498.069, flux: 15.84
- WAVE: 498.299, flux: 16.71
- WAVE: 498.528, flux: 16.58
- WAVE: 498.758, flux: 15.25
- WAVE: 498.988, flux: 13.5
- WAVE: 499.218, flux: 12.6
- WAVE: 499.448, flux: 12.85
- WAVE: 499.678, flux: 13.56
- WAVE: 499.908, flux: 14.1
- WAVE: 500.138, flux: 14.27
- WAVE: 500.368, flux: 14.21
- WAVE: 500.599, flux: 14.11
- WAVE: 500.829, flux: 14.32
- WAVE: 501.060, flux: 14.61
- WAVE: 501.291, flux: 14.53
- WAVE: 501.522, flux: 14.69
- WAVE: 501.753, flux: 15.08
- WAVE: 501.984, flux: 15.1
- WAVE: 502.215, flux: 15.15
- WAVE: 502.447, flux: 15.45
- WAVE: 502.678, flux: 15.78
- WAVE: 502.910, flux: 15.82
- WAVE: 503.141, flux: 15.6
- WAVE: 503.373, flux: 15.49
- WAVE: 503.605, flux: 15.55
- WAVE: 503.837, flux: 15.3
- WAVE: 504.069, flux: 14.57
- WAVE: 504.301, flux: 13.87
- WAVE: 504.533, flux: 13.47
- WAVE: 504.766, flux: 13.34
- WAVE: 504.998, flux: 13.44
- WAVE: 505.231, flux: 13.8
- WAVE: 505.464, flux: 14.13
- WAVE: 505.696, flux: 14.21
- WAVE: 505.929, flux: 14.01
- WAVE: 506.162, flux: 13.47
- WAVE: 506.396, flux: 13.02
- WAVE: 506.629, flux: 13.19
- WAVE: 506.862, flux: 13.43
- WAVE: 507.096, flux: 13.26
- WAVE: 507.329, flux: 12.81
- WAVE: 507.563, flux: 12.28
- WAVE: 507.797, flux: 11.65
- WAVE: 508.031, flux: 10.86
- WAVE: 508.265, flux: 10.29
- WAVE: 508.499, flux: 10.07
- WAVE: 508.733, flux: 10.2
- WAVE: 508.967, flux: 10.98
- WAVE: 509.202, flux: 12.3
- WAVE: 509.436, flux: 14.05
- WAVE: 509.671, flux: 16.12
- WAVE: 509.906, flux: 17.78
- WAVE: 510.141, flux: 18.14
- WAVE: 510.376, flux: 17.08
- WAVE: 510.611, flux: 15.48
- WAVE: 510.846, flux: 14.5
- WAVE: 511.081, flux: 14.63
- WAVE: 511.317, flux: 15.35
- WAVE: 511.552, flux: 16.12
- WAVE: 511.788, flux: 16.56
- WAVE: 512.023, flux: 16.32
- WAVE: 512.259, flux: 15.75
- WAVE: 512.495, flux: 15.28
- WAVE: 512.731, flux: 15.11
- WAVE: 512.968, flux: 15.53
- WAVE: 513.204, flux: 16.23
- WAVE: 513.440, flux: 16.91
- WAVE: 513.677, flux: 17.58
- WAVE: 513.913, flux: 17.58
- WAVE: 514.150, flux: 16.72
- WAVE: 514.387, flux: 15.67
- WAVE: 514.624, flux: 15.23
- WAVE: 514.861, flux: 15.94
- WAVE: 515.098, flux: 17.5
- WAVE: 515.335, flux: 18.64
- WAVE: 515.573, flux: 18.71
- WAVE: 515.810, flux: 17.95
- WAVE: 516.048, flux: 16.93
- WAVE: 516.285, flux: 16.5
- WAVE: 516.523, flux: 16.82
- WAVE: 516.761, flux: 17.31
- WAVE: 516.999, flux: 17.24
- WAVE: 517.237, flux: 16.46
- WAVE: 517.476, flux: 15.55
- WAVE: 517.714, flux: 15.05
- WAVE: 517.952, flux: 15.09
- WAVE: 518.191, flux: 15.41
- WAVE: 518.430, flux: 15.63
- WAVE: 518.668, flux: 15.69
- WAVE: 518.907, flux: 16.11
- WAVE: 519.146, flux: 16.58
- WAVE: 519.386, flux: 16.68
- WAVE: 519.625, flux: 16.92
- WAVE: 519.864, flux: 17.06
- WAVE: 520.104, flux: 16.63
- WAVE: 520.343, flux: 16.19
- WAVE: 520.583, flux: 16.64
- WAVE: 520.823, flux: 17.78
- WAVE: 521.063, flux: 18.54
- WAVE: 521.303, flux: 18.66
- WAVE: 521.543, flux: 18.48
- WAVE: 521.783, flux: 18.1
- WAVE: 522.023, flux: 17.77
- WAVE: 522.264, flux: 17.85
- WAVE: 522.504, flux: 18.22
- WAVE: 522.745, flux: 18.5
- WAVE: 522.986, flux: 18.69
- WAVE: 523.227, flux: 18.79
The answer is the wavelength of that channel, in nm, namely 486.284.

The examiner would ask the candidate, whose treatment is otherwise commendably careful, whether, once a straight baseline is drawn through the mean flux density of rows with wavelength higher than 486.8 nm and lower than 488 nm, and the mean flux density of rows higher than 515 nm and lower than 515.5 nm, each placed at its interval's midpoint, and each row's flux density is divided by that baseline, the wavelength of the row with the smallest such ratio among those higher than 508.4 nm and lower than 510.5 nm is 508.499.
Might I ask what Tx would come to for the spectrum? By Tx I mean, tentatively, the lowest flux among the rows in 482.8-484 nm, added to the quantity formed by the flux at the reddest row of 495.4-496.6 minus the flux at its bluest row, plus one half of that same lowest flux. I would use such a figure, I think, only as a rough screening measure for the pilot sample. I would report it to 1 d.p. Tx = 20.6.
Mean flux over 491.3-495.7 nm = 13.7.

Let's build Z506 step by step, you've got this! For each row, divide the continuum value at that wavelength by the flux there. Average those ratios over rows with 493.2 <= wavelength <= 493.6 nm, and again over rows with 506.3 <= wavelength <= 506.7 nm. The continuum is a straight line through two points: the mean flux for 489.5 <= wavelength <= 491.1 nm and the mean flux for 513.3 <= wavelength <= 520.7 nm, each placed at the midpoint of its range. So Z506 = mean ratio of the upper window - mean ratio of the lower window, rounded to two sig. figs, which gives 0.16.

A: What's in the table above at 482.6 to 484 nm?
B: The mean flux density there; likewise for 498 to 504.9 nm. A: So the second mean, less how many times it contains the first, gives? 13.7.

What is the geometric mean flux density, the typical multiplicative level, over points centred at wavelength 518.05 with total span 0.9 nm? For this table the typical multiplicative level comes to 15.3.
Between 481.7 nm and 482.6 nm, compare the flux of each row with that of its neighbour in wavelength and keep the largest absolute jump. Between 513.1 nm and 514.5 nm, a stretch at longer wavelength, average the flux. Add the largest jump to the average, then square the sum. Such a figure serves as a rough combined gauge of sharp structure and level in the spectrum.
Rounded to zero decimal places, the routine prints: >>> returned 309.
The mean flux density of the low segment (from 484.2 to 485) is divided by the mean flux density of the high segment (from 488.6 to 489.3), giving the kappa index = 0.890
